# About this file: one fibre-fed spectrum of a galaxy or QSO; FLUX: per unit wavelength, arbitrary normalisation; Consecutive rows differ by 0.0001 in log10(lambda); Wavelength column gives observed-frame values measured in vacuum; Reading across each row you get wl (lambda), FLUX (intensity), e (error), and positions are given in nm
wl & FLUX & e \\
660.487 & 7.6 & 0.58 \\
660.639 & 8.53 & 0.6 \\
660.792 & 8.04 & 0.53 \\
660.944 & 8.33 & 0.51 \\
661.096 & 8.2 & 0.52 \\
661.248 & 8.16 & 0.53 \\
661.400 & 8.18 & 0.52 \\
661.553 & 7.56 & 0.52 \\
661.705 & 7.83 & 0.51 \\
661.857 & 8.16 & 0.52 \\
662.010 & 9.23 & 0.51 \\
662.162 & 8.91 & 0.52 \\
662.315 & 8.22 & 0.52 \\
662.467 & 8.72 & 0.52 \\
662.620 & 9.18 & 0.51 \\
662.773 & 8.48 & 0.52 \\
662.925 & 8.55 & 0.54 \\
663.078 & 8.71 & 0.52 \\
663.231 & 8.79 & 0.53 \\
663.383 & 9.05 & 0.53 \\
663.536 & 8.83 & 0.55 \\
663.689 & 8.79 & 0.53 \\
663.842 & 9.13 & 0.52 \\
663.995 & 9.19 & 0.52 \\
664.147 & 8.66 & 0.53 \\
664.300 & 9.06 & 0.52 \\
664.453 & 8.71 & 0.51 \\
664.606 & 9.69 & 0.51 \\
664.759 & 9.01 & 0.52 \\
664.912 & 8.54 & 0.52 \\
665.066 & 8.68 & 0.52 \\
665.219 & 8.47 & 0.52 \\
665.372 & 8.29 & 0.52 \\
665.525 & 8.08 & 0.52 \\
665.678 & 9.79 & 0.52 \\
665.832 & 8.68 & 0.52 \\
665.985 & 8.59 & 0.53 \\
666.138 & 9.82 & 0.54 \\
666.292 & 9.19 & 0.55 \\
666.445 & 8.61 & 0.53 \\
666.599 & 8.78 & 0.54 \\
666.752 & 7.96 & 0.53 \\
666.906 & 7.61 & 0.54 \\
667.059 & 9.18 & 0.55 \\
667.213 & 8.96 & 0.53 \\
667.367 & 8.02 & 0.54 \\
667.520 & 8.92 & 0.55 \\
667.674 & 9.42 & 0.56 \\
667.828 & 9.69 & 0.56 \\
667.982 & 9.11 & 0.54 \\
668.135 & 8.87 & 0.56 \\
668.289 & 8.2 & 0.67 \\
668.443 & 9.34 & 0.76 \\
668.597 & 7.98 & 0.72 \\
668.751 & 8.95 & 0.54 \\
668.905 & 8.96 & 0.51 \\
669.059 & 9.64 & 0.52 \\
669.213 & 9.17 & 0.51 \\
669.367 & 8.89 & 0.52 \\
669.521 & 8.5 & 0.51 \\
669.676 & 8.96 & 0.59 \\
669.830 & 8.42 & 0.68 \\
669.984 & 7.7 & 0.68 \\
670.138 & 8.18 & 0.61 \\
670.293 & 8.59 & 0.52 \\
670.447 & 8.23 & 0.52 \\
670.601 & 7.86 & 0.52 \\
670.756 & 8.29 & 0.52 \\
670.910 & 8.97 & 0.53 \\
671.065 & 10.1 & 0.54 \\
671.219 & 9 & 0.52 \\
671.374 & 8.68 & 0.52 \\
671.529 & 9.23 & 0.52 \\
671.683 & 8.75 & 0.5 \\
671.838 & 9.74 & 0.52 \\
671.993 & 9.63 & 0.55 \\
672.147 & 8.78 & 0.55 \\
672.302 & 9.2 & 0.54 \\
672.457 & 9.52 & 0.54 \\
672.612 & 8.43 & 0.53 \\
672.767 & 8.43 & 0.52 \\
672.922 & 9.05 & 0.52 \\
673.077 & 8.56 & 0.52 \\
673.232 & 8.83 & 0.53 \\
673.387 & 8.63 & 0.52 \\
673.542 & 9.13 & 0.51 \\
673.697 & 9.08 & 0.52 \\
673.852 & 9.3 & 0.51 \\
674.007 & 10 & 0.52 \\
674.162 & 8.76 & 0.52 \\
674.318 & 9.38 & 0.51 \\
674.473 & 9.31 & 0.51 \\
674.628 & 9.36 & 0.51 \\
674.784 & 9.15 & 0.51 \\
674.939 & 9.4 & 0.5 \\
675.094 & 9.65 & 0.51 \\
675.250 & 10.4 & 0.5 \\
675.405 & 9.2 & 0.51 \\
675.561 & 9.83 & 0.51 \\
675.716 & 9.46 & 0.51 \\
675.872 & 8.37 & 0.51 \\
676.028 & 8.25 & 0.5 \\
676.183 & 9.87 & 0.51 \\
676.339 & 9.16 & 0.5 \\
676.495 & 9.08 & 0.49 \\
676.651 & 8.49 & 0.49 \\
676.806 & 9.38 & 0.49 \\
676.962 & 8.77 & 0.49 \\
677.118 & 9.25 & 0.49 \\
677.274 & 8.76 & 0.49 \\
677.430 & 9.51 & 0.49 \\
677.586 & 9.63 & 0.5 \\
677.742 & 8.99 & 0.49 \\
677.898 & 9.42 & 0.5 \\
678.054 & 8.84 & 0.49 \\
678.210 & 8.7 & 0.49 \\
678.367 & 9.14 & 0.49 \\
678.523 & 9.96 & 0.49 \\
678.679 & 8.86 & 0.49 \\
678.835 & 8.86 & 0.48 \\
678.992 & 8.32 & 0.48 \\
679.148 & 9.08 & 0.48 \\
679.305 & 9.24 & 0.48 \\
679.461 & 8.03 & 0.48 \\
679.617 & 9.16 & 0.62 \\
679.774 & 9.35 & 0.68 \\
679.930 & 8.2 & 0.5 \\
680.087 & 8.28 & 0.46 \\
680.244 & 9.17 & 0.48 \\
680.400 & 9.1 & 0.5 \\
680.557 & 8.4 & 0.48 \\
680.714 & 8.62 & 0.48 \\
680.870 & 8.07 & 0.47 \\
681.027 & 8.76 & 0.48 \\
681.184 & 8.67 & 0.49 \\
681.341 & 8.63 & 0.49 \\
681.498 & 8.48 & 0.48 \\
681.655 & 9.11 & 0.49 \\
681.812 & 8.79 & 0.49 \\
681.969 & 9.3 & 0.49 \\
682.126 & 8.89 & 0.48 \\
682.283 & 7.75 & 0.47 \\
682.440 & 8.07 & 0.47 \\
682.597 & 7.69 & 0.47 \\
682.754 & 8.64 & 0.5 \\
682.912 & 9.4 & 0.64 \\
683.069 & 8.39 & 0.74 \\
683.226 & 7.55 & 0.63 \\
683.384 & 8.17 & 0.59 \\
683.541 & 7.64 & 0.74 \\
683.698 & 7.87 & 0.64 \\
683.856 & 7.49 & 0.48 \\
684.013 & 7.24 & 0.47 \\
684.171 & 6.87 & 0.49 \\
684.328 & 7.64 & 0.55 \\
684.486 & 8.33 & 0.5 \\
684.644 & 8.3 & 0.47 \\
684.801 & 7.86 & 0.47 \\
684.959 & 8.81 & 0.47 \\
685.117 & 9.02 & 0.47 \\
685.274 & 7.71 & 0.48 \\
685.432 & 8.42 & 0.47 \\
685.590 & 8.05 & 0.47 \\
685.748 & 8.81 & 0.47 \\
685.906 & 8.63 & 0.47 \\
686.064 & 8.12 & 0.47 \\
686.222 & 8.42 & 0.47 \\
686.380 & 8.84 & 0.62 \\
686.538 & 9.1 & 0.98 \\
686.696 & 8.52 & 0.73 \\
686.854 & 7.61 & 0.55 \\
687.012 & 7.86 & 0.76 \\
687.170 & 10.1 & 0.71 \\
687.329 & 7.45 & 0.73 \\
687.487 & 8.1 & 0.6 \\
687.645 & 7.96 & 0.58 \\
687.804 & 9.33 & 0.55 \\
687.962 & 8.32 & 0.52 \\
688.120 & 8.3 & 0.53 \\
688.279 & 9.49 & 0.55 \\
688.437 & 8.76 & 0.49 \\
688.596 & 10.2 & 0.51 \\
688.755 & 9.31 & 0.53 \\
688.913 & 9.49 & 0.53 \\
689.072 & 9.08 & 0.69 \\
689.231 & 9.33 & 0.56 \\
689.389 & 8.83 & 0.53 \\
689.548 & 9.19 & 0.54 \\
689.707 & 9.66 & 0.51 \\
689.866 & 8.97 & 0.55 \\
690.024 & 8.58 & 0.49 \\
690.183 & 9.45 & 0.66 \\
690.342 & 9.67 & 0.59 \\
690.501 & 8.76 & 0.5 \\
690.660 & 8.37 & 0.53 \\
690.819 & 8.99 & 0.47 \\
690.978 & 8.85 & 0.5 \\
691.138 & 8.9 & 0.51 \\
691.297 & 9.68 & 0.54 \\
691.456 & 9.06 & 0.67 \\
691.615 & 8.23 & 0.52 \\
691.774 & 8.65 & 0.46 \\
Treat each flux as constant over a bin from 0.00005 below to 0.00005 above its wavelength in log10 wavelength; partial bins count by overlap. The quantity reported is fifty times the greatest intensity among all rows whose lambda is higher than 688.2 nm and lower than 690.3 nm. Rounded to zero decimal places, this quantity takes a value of 510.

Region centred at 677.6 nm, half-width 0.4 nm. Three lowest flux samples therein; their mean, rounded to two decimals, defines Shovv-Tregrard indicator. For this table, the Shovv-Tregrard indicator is 9.06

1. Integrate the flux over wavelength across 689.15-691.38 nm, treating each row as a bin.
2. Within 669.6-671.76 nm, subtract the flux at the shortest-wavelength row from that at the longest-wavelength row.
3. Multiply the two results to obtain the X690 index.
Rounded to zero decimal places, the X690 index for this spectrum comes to -4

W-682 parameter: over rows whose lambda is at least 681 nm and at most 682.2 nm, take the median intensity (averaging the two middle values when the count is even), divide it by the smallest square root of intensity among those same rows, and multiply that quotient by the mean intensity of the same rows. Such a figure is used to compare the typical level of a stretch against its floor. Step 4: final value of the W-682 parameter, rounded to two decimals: 26.60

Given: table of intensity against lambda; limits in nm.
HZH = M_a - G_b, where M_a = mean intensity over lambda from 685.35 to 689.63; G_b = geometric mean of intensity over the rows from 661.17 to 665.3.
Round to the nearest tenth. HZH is 0.1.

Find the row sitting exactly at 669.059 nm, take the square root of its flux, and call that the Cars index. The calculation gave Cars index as 3.10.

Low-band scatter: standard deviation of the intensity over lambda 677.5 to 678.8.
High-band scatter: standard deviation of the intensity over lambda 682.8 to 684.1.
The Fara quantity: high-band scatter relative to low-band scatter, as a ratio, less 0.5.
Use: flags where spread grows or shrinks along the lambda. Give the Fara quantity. 1.07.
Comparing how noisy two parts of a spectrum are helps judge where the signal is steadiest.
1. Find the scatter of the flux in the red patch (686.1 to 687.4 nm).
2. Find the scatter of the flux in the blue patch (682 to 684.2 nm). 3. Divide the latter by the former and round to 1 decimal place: 0.8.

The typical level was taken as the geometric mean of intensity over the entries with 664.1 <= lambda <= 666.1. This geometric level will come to 8.78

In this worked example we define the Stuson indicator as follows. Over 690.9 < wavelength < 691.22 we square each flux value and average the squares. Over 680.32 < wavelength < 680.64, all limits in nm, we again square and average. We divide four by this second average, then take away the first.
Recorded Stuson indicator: -78.7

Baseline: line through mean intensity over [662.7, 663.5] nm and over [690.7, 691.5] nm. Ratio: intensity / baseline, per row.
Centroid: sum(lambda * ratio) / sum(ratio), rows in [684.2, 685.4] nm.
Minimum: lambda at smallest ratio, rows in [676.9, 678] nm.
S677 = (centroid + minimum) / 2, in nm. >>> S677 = 681.04 nm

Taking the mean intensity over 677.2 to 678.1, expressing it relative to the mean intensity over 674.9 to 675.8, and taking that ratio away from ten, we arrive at 9.05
